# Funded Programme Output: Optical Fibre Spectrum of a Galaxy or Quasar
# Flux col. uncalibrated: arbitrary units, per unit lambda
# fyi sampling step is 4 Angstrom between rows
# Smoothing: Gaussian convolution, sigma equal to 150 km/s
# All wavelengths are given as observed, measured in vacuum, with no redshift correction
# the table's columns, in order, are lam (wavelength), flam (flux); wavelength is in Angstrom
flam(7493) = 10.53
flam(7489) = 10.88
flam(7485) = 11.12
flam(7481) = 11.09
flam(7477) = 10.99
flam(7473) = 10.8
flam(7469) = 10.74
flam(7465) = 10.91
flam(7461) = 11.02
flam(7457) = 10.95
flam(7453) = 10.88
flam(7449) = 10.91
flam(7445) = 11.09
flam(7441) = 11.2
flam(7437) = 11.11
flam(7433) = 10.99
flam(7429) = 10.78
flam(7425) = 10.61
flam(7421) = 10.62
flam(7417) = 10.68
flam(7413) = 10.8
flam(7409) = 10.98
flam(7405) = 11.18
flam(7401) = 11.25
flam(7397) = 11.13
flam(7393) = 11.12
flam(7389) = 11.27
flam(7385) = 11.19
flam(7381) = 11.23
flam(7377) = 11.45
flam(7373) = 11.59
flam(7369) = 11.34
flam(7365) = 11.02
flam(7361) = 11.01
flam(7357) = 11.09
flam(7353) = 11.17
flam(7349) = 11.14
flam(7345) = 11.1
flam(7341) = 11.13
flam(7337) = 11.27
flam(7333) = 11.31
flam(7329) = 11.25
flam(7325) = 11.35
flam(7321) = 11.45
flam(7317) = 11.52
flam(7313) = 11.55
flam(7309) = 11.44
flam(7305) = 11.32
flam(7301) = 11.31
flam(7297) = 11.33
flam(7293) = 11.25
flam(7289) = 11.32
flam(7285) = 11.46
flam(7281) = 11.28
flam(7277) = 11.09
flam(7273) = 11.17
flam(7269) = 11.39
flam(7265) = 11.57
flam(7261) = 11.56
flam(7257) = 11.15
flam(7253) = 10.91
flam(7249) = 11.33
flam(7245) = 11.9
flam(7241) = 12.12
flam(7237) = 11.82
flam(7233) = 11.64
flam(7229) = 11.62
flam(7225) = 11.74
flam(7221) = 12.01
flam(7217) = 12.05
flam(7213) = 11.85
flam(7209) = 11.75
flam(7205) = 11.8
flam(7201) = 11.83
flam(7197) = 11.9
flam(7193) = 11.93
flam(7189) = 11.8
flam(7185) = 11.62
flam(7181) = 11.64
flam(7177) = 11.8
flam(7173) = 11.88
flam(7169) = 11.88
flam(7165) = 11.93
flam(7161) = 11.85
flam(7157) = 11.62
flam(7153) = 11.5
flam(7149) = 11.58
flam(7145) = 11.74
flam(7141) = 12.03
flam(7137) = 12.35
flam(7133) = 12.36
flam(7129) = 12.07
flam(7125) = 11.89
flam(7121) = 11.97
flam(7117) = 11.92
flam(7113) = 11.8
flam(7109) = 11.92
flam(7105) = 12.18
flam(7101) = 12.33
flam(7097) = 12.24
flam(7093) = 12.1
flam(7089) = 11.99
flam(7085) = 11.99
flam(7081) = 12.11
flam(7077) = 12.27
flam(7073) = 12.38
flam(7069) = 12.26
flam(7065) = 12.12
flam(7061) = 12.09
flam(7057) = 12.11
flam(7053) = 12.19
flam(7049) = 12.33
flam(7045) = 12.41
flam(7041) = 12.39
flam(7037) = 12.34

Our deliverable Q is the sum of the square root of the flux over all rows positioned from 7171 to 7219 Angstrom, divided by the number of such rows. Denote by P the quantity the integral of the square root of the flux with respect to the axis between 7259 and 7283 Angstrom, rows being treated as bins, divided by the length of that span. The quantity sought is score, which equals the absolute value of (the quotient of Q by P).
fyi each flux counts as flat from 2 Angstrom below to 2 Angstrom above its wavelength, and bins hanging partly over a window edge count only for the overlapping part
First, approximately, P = 3.37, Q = 3.44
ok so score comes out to 1.021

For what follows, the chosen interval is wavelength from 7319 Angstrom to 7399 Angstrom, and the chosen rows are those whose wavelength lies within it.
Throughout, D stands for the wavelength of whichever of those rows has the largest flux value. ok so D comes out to 7373 Angstrom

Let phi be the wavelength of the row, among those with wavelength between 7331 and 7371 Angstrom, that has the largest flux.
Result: 7369 Angstrom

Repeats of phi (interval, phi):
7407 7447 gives 7441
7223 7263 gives 7241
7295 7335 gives 7313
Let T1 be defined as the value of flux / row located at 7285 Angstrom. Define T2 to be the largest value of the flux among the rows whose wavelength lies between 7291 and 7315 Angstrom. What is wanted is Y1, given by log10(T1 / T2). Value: -0.003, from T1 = 11.46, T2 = 11.55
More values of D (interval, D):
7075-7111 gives 7101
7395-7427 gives 7401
